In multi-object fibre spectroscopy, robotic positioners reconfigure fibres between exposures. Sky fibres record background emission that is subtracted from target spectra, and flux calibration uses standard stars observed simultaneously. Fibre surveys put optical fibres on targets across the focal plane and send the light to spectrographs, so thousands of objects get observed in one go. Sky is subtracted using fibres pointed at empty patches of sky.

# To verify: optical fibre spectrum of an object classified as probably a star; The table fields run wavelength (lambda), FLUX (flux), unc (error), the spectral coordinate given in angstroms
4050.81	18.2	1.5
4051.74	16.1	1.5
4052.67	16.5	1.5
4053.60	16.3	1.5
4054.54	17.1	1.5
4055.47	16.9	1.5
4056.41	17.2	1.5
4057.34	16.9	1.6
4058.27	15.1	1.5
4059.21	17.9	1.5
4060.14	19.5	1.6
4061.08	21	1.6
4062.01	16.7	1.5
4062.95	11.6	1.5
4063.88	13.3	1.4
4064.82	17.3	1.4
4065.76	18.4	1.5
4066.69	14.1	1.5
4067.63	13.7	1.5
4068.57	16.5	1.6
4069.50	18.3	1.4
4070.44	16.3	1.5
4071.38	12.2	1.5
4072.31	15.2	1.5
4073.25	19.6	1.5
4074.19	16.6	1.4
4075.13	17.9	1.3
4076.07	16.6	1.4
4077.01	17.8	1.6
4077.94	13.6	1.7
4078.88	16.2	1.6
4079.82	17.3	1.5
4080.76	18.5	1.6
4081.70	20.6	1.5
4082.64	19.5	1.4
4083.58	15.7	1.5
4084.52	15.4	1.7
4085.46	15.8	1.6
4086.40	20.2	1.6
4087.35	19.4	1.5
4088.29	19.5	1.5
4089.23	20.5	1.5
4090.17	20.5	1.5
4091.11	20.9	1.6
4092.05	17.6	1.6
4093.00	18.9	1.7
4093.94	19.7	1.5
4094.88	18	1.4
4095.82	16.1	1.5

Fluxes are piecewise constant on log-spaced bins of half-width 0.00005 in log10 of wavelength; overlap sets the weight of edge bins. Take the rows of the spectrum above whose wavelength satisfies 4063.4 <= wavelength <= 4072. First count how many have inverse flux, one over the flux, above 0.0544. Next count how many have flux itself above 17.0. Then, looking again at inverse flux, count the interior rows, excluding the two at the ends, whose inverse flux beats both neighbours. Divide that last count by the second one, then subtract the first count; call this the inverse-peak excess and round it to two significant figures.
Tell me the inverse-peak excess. -7.7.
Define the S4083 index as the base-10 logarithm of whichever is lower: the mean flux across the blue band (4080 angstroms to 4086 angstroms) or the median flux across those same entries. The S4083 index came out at 1.23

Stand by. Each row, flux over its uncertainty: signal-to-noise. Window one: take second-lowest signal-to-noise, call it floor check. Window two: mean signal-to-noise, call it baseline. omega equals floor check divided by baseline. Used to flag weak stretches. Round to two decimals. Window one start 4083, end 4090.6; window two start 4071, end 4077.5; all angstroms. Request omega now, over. 0.86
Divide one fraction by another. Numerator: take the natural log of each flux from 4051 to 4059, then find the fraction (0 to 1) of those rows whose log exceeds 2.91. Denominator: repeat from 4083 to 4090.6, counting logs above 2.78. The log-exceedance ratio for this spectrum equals 0.0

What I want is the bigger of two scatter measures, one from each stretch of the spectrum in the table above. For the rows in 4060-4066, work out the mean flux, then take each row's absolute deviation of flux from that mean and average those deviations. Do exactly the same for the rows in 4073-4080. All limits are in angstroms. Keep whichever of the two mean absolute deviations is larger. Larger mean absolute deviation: 2.5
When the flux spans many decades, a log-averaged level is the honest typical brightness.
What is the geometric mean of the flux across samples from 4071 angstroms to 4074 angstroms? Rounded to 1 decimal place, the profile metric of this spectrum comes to 15.4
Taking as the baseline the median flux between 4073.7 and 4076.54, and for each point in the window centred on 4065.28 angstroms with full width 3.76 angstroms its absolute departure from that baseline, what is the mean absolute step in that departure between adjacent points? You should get 1.5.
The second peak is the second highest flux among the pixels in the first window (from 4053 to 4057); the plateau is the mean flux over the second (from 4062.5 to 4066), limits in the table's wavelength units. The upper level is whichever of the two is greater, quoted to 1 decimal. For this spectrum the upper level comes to 17.1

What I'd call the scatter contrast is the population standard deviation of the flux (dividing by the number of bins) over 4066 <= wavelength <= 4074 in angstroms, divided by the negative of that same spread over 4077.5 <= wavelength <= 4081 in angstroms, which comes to -1.3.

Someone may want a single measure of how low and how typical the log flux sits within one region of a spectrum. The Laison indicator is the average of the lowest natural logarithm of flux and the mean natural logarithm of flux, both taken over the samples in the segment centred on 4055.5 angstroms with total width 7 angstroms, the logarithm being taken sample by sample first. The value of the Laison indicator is 2.76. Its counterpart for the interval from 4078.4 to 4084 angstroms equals 2.82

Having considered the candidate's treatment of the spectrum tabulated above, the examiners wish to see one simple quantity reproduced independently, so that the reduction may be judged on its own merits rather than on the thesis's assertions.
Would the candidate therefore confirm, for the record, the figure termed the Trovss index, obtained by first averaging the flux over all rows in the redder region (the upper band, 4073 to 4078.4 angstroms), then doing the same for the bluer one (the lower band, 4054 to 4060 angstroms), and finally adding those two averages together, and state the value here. 33.9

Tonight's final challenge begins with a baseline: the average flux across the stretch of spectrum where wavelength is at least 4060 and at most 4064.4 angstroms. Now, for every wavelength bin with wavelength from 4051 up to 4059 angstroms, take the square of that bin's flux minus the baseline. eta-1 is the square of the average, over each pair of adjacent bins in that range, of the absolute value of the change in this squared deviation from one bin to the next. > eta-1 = 0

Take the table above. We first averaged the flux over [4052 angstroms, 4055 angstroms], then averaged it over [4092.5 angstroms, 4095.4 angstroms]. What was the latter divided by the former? 1.13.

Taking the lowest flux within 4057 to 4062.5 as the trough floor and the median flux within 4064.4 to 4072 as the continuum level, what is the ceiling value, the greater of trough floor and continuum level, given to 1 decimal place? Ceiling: 16.4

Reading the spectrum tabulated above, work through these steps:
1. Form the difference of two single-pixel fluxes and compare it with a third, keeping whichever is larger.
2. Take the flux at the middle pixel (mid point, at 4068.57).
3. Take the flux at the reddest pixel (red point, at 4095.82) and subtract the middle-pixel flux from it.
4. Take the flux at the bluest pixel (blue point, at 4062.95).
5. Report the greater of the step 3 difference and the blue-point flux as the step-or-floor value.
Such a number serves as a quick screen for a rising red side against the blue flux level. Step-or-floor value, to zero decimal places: 12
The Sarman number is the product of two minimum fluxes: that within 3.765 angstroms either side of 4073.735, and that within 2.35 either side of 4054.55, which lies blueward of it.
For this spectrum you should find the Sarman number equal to 199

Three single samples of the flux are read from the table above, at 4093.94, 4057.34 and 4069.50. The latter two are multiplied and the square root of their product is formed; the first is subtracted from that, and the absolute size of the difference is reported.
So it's 2.1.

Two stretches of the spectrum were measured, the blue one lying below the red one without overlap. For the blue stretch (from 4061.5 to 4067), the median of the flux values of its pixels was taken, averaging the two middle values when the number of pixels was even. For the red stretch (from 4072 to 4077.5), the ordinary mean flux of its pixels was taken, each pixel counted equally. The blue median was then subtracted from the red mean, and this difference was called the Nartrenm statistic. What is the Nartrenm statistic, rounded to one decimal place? 1.9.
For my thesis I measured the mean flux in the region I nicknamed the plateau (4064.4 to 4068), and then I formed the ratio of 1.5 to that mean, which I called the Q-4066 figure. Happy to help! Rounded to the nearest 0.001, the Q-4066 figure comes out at 0.094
